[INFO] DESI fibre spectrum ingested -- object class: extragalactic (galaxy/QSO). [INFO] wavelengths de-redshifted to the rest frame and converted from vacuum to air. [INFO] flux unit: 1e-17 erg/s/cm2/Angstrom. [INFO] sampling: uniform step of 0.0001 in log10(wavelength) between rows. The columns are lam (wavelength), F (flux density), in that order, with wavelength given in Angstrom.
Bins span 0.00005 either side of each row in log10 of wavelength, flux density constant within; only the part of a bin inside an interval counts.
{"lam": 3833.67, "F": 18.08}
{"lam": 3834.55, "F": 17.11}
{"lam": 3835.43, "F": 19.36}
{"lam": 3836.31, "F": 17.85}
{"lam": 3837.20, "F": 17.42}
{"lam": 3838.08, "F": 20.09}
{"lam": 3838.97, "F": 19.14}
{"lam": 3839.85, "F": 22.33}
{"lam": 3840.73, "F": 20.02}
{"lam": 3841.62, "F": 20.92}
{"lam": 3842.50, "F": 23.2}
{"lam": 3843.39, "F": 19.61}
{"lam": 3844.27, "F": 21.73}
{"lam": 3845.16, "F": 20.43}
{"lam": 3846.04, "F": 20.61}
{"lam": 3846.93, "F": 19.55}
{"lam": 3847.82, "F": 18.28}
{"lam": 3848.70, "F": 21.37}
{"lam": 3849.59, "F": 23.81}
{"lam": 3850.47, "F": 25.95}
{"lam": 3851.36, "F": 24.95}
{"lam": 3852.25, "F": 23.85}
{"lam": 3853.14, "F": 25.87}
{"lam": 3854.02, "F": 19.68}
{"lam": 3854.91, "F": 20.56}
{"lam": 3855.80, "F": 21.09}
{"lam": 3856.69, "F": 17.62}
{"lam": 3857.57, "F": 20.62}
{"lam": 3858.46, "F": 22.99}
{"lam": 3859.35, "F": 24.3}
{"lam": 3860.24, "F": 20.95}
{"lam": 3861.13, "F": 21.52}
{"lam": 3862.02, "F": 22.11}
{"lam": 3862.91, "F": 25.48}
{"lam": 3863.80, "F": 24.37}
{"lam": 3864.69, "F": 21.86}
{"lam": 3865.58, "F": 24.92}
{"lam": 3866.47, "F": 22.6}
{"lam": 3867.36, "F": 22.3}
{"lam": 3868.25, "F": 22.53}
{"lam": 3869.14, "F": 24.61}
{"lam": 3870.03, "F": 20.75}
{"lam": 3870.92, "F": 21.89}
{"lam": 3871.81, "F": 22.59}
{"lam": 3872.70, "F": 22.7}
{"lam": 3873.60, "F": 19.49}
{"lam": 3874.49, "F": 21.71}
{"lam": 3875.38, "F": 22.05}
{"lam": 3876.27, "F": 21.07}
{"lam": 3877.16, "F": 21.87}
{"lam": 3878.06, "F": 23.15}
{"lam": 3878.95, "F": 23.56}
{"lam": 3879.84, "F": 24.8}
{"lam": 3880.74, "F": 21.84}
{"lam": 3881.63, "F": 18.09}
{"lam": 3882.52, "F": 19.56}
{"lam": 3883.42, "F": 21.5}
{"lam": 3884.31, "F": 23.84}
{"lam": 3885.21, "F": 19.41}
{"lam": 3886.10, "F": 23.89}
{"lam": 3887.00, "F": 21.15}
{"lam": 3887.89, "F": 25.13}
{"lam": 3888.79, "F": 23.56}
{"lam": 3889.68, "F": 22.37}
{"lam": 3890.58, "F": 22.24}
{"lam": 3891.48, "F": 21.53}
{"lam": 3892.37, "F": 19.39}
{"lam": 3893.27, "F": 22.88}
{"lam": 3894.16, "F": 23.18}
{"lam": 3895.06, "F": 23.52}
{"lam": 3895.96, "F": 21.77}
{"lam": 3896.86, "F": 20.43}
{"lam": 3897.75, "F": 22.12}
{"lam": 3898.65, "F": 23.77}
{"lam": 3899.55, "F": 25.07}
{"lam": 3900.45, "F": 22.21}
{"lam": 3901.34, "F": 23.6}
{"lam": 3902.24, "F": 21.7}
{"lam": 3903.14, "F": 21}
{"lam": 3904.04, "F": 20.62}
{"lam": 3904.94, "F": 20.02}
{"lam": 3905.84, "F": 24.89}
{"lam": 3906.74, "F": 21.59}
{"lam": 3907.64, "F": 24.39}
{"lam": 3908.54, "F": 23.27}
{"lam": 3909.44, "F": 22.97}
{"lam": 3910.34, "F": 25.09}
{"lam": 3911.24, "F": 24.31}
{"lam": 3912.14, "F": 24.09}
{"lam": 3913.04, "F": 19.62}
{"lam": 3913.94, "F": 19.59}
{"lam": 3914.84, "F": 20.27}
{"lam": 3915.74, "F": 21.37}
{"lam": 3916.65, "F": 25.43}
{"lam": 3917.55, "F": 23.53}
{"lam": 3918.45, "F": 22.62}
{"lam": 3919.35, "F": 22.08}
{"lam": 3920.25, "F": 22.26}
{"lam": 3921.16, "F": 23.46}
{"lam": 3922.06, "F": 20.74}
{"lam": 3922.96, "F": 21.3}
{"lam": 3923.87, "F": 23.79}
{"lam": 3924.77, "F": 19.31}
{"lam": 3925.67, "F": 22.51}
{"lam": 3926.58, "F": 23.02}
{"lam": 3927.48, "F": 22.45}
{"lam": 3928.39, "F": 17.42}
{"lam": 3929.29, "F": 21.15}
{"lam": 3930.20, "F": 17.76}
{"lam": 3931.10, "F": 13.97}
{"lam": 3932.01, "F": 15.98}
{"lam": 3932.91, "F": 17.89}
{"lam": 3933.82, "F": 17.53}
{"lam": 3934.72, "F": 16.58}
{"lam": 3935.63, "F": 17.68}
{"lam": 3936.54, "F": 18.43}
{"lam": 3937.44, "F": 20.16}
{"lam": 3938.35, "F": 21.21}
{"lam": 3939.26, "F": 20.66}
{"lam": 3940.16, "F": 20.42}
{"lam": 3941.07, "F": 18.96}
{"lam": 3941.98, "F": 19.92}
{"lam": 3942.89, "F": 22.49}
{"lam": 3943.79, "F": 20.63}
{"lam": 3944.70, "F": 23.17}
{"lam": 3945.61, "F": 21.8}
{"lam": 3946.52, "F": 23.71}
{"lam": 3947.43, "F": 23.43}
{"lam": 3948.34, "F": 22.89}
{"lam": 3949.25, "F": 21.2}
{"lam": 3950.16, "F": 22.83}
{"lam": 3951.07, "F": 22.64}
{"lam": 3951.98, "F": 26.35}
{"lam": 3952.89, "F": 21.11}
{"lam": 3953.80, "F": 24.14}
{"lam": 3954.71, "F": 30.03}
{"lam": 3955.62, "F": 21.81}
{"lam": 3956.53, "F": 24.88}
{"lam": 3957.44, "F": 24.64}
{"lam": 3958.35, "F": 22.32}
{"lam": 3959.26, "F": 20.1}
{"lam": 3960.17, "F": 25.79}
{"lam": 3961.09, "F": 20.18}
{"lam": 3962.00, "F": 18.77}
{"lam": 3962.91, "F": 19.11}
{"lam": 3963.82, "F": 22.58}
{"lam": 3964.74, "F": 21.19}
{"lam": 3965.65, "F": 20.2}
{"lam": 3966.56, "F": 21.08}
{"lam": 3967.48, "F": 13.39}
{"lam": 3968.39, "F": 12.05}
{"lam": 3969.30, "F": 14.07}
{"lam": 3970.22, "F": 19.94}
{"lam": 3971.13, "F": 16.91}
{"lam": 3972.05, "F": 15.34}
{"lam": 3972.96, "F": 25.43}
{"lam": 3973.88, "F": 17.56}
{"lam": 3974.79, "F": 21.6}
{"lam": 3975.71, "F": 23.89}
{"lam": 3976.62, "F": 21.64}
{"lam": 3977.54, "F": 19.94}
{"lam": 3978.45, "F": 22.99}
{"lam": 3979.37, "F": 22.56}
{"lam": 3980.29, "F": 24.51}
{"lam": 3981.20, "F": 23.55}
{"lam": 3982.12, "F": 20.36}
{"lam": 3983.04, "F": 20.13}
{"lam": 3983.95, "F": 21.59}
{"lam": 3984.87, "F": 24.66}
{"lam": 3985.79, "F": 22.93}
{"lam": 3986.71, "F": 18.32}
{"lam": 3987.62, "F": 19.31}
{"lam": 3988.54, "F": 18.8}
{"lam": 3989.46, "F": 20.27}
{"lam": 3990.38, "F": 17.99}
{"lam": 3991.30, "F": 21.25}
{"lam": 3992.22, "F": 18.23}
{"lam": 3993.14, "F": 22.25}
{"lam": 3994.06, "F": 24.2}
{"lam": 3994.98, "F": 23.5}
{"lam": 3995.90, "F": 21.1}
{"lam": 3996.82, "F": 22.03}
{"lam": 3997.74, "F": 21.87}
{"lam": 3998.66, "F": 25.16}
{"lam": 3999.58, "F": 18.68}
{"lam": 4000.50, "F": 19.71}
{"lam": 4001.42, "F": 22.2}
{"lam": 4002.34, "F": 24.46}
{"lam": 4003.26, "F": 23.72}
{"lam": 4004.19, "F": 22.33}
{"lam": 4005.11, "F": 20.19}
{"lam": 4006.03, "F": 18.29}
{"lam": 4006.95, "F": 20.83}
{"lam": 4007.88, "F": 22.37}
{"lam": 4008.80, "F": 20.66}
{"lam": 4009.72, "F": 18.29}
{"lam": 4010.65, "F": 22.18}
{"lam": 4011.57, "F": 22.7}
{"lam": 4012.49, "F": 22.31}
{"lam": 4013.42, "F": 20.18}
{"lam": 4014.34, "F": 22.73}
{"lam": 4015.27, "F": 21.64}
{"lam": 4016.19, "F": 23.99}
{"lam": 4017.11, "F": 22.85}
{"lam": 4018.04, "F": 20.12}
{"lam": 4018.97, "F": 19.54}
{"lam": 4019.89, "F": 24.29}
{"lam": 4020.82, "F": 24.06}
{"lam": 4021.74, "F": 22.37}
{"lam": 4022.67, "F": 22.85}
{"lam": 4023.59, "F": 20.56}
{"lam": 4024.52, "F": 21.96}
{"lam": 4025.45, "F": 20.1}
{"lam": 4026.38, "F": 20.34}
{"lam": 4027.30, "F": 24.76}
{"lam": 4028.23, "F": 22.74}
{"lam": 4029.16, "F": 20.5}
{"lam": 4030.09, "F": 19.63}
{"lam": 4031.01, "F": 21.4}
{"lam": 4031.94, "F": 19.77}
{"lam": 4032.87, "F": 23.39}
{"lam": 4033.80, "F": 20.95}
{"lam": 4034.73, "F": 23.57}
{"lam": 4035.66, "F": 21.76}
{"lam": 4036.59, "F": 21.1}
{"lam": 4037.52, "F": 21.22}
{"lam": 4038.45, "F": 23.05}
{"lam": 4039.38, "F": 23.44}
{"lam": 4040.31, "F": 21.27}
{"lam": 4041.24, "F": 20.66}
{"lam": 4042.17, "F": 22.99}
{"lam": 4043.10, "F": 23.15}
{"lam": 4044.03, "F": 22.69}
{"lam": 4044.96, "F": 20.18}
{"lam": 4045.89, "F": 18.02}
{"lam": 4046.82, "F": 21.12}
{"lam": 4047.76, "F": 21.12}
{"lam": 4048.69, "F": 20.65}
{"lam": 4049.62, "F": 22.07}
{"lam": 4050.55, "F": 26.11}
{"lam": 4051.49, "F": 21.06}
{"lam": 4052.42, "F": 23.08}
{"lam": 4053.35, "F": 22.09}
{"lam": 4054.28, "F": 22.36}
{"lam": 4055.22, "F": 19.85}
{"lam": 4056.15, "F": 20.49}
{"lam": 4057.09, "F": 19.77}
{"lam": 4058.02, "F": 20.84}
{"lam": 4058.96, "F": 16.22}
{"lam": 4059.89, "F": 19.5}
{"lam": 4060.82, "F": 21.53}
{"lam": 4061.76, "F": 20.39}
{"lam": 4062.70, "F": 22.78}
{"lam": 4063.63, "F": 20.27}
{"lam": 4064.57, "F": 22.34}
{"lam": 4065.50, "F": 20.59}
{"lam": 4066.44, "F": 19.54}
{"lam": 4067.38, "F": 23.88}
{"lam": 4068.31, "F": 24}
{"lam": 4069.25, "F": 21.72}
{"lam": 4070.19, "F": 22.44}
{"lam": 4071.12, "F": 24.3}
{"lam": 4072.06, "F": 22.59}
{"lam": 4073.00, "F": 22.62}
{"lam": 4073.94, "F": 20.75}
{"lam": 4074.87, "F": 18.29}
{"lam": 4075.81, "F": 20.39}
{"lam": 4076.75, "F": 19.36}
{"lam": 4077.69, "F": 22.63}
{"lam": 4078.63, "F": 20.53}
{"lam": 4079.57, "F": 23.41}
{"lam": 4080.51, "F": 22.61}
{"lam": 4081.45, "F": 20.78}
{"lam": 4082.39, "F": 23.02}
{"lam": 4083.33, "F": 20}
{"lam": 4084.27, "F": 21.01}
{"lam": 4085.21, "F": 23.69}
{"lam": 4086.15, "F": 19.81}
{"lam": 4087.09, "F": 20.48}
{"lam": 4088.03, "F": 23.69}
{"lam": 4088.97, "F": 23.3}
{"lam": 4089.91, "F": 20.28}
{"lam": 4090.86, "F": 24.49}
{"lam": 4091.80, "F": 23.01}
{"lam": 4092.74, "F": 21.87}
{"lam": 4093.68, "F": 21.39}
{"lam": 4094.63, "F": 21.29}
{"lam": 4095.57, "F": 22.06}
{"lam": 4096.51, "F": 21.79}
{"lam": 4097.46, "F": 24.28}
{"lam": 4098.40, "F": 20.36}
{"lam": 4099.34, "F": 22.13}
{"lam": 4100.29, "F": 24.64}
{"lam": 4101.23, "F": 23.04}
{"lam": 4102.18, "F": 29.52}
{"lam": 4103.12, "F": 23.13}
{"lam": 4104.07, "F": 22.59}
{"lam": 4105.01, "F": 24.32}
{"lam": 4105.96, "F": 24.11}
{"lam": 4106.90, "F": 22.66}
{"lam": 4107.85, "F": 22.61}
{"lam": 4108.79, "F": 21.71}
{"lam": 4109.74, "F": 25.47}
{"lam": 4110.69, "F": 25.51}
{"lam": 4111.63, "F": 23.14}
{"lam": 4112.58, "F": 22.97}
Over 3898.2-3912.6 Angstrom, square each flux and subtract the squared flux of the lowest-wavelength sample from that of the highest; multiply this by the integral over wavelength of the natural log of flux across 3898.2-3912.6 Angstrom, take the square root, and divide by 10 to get 2.6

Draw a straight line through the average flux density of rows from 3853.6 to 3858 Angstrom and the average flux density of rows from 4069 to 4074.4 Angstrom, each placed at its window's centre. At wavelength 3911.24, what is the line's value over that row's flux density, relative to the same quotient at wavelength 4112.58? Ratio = 0.85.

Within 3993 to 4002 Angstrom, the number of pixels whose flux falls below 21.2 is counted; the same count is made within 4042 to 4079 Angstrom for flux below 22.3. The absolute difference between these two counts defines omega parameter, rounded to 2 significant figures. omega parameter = 22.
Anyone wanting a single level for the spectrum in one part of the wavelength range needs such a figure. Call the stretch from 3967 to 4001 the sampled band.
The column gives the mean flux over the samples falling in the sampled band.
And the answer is 20.5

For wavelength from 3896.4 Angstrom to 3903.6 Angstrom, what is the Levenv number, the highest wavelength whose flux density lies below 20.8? 3896.86 Angstrom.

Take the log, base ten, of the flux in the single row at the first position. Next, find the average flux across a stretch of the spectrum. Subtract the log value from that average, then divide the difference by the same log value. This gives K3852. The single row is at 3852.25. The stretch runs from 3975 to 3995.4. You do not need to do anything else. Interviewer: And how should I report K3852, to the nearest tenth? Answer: 14.6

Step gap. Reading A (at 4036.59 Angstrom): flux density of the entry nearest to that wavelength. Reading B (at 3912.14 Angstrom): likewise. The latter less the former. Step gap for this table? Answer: 3.0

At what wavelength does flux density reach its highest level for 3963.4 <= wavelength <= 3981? 3972.96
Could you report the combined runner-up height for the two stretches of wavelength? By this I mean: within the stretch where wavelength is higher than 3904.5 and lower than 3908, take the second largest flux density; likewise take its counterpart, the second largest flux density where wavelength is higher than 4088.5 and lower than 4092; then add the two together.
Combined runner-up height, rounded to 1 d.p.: 47.7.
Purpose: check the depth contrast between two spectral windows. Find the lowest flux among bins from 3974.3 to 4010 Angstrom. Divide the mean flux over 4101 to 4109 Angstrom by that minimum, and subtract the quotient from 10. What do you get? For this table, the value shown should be 8.68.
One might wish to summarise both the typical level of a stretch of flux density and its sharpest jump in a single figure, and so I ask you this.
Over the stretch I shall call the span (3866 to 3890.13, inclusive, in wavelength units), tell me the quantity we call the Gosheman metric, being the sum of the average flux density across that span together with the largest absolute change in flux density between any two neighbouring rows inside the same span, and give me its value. 26.6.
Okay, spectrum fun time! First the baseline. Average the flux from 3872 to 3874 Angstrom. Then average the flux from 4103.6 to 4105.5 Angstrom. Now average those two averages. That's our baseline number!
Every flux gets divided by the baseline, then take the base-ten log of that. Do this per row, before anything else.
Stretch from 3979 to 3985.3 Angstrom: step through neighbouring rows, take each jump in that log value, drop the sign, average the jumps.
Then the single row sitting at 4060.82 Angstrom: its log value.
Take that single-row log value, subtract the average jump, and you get -0.05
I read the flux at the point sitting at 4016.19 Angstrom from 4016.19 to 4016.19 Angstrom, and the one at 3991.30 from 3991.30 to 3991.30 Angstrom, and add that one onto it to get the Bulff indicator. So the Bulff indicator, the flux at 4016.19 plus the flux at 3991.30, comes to 45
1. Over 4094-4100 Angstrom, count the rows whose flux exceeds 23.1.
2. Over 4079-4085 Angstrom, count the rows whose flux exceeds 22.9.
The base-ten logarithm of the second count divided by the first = 0.30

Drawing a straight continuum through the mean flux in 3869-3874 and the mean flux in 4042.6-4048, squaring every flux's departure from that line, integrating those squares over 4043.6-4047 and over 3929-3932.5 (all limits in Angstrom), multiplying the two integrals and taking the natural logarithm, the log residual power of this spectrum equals 7.0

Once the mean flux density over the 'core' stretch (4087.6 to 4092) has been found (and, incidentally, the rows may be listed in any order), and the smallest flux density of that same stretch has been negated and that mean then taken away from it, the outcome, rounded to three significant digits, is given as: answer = -43.2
